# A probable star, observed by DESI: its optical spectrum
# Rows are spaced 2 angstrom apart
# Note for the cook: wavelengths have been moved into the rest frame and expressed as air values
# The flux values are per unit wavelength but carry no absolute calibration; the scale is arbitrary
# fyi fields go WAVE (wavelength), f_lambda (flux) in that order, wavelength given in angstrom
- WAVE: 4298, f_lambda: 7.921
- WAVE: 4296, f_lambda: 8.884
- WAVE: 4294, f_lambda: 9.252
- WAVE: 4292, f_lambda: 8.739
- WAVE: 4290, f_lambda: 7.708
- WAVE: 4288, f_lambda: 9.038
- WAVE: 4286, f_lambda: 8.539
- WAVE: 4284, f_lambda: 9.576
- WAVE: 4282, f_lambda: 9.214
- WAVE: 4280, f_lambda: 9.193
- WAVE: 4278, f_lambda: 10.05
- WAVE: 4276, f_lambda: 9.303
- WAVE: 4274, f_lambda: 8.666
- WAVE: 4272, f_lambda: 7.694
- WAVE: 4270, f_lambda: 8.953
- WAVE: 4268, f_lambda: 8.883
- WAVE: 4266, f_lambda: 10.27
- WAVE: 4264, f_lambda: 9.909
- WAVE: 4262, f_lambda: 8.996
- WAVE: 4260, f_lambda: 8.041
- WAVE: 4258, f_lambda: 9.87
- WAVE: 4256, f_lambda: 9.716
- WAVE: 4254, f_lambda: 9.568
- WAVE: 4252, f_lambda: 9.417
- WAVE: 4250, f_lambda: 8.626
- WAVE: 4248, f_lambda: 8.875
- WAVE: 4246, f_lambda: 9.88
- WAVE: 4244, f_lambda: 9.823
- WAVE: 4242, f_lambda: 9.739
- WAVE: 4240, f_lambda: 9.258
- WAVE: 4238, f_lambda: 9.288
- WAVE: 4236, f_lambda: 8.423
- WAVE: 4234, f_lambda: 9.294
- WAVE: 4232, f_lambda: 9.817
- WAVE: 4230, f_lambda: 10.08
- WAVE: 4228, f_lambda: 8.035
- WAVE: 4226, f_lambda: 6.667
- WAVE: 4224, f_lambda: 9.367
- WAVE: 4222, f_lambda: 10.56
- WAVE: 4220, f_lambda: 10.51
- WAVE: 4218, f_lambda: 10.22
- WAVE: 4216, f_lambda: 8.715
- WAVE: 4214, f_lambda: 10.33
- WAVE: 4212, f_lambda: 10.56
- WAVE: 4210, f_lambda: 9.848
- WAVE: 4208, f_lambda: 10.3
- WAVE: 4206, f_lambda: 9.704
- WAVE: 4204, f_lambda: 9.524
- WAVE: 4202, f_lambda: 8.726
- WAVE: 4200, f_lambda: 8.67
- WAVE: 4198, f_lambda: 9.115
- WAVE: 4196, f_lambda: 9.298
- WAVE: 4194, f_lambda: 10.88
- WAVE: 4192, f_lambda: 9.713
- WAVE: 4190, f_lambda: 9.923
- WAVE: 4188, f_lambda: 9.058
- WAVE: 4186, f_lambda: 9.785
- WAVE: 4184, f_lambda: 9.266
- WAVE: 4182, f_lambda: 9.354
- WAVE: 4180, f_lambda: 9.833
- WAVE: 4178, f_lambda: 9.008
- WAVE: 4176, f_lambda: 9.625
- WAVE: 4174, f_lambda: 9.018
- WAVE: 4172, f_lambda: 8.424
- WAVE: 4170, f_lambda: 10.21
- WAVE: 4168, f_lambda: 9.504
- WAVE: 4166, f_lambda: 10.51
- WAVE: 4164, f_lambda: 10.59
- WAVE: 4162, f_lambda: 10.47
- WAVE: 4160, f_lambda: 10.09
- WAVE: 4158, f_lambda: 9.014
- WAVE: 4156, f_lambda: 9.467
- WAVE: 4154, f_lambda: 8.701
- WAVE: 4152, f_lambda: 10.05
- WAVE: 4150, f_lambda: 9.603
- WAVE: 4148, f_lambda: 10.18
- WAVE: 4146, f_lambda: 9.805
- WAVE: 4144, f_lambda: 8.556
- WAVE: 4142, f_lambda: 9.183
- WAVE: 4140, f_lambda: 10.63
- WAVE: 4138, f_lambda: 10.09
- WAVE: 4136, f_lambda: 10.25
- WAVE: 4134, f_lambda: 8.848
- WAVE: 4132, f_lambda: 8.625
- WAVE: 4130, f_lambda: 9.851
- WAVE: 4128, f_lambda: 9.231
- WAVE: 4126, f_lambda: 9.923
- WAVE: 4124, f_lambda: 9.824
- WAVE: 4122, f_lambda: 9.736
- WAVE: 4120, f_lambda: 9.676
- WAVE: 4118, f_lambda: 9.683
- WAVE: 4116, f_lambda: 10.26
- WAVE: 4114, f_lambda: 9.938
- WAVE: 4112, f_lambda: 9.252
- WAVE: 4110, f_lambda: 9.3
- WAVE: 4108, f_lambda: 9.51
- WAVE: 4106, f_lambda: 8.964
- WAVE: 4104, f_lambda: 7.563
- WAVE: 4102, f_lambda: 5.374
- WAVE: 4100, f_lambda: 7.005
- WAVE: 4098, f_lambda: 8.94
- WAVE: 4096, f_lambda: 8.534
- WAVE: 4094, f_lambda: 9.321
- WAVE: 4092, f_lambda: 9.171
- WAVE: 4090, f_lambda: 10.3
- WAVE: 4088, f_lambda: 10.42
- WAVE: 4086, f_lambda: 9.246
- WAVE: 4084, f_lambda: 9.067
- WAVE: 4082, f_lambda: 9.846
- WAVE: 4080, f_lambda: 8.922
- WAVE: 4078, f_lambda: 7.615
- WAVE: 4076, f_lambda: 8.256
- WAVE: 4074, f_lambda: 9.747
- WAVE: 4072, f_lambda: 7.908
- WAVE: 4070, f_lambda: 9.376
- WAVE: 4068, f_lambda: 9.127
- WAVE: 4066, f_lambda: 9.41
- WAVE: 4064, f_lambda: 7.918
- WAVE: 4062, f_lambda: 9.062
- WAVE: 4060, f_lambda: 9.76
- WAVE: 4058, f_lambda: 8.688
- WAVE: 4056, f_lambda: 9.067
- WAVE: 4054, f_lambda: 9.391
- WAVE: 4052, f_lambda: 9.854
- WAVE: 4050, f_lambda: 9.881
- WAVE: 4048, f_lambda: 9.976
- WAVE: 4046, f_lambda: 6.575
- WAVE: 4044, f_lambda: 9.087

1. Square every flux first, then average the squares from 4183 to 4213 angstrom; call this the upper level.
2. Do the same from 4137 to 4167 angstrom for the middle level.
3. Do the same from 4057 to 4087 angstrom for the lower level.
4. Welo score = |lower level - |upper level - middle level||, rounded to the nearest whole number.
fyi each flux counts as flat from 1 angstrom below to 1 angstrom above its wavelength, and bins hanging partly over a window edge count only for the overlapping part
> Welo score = 77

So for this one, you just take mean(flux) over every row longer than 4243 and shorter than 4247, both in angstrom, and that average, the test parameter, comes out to 9.9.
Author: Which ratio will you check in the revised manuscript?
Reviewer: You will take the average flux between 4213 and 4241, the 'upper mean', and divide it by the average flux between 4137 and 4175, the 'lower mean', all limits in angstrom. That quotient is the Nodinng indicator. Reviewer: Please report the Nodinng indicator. 0.96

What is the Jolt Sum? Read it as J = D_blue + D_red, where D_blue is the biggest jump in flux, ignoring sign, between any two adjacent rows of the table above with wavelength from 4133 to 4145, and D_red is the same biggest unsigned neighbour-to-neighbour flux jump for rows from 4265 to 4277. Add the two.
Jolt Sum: 2.8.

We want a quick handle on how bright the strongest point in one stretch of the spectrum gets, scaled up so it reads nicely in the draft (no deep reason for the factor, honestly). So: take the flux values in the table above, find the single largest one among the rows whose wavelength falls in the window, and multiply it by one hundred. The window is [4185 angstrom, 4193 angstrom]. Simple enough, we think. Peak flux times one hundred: 992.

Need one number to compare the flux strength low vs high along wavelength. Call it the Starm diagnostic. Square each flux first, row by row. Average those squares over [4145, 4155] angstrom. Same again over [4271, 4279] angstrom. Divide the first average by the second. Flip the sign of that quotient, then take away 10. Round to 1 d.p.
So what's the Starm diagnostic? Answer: -11.2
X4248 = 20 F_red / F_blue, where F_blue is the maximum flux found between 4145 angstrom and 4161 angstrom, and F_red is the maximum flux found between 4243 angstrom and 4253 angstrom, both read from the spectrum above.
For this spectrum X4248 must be 19.4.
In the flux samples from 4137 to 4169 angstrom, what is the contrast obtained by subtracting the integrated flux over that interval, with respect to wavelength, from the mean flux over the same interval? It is -303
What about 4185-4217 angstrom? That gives -299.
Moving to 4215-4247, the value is -290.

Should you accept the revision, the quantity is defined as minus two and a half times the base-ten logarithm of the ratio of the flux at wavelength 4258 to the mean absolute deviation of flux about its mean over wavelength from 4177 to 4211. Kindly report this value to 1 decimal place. -3.4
